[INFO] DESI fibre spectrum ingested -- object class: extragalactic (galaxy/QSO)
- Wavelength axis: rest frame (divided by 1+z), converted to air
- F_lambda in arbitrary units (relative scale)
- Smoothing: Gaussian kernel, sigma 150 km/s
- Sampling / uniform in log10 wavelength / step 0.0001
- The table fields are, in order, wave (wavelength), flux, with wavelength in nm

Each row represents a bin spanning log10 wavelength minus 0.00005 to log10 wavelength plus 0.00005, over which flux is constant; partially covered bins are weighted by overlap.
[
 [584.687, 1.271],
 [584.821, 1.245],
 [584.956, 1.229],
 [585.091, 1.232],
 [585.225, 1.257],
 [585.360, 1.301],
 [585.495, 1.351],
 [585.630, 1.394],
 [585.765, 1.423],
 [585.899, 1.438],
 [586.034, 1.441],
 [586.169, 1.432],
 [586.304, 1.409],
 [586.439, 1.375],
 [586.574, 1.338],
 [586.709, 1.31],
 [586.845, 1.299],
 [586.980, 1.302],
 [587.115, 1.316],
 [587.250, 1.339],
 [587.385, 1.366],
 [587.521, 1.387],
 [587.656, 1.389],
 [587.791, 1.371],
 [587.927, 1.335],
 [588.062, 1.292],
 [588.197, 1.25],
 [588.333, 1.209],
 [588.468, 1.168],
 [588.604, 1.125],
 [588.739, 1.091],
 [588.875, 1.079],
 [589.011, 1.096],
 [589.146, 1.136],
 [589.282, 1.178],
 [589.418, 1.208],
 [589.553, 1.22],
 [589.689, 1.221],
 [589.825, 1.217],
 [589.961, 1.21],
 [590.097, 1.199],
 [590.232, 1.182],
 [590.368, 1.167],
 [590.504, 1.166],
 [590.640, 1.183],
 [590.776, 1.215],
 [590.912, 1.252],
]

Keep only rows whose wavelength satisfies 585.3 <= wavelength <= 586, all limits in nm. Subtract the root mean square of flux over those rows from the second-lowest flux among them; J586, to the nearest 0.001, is -0.031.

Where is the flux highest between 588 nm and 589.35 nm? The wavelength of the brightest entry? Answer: 588.062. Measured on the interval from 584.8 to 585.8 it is 585.765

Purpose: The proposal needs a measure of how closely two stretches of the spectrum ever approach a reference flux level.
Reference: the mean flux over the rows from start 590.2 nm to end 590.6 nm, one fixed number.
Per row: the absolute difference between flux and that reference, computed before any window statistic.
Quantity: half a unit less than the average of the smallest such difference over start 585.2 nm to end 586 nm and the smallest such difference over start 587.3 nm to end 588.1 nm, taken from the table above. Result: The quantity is -0.40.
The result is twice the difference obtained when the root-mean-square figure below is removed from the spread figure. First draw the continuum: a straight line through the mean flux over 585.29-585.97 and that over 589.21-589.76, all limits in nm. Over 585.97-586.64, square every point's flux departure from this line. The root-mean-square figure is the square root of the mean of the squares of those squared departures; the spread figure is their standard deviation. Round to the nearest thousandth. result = -0.003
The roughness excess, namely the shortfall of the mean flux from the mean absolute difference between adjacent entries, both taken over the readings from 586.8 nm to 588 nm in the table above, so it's -1.33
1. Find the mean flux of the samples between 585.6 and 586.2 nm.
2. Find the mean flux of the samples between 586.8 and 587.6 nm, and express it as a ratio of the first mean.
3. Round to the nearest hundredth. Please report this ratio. 0.94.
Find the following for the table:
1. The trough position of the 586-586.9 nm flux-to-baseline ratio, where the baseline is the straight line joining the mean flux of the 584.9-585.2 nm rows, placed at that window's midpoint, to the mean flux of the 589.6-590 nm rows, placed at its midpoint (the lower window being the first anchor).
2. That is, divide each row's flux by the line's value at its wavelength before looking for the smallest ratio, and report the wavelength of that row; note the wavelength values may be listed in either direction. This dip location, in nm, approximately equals 586.845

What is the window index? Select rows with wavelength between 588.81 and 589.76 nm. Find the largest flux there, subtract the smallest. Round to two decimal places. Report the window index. 0.14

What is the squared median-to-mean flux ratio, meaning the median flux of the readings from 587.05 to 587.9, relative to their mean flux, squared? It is 1.01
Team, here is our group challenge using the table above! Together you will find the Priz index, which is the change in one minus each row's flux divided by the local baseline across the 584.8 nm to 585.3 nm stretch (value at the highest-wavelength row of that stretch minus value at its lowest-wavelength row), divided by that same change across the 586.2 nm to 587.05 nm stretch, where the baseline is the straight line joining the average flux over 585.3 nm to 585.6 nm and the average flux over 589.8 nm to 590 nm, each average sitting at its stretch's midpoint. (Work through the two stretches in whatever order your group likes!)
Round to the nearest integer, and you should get 0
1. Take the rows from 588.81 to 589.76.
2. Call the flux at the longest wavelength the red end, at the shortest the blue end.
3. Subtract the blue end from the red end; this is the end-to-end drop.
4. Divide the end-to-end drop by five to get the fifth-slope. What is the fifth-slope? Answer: 0.028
